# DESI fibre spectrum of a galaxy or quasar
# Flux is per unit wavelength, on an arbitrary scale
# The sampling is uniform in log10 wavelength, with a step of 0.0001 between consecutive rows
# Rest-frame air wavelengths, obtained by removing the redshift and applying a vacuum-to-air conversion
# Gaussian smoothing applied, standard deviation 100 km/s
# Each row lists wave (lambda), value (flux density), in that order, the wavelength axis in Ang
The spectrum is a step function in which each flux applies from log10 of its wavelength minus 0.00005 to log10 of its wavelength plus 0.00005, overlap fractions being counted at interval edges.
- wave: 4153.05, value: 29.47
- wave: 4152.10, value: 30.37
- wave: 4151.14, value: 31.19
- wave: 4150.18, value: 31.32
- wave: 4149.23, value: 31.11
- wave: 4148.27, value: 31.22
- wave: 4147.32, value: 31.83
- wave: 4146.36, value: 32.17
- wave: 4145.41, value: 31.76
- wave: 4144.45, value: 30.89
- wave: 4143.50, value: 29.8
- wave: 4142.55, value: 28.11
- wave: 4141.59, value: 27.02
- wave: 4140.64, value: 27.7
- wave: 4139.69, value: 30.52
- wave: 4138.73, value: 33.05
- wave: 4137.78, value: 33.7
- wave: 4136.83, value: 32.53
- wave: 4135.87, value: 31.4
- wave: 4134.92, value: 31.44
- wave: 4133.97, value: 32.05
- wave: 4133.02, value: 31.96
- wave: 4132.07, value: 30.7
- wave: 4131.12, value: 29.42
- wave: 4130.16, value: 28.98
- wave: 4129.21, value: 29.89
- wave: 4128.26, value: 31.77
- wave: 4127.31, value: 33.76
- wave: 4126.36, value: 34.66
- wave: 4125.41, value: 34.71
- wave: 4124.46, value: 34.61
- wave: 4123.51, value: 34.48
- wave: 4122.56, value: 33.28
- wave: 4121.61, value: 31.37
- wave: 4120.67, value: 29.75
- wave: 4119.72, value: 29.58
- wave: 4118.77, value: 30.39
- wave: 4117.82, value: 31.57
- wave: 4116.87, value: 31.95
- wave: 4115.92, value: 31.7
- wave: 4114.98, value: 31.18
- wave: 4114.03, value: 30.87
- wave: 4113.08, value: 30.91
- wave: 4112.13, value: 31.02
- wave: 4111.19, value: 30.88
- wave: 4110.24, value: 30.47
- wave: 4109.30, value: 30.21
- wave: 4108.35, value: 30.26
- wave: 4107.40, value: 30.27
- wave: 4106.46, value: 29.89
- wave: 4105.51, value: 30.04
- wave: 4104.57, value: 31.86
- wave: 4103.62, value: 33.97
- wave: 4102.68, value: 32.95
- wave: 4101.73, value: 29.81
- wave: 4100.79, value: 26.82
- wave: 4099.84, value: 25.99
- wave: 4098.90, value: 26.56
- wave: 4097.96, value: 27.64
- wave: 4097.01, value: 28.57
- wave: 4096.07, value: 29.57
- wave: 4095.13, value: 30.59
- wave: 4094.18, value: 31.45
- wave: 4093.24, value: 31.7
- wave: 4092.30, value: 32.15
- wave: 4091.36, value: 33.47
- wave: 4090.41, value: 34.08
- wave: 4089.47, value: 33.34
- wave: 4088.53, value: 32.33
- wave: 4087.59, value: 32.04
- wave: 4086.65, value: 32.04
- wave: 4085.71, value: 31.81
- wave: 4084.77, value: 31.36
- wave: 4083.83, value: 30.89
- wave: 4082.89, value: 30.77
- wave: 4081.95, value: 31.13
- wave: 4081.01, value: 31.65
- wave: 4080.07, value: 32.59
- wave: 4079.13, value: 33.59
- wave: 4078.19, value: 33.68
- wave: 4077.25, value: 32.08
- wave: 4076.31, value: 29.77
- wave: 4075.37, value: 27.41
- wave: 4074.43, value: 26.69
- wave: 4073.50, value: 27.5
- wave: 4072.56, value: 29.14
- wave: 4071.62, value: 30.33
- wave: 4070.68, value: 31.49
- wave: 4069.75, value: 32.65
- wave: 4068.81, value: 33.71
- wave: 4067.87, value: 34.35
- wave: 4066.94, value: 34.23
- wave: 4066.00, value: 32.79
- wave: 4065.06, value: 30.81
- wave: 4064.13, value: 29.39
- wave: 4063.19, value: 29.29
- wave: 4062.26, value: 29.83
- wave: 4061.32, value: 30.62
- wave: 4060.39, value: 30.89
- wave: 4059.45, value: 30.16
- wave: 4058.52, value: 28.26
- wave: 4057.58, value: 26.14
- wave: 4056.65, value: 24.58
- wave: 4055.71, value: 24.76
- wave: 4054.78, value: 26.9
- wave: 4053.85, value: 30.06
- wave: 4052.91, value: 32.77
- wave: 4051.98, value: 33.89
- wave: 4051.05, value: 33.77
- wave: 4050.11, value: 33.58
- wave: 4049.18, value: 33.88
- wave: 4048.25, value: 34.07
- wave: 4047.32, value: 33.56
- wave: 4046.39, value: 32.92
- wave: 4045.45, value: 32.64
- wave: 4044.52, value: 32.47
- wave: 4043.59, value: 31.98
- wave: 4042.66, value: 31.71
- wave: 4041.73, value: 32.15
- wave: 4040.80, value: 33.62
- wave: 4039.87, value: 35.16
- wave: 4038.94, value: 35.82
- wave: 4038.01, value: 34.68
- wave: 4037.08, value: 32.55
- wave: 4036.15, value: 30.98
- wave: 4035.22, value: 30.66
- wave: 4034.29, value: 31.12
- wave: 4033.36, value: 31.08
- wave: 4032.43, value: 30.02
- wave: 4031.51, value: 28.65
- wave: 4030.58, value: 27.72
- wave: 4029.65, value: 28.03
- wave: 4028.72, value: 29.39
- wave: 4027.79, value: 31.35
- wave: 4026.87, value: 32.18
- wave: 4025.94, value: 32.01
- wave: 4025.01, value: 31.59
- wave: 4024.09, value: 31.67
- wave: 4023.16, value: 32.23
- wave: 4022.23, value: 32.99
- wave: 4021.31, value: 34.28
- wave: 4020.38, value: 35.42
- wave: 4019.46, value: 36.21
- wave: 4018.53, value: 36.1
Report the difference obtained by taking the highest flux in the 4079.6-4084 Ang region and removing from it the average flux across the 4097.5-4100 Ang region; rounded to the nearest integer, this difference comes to 6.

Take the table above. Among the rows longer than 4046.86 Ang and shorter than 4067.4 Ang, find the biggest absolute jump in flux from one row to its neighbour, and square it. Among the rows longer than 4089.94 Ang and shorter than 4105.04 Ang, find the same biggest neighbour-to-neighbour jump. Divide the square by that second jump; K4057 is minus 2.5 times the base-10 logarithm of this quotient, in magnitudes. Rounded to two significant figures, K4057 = -1.3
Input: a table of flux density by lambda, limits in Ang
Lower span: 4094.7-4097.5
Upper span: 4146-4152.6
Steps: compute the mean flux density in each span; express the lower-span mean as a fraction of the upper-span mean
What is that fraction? 0.94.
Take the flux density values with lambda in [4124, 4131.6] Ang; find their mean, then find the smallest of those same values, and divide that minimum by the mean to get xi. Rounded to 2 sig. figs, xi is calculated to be 0.90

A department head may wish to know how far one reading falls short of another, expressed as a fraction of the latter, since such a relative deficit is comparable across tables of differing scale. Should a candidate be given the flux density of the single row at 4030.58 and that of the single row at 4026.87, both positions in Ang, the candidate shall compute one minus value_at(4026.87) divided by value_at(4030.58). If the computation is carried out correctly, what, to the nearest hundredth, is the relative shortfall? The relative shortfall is -0.16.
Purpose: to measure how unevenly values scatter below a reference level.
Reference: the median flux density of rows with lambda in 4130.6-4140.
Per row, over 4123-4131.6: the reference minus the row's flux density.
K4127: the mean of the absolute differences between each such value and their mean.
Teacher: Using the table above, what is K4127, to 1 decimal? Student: 2.2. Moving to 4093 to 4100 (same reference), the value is 1.8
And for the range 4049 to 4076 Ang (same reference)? 2.4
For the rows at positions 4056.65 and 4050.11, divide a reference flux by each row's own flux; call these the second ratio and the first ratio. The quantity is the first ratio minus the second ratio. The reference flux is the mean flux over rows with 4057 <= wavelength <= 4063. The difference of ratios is -0.32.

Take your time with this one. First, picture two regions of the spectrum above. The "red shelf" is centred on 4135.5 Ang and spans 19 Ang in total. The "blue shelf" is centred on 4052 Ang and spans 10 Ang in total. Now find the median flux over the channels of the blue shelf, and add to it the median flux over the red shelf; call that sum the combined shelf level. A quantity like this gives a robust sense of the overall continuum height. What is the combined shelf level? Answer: 64.7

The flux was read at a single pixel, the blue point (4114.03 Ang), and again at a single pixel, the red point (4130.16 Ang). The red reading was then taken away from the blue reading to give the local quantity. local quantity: 1.9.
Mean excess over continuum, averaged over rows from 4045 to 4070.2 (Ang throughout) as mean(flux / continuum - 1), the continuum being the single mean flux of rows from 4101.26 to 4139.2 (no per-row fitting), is -0.014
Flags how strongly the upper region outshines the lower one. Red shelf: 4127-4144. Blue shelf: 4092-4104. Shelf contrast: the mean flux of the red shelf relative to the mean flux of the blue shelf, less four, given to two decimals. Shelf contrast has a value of -2.97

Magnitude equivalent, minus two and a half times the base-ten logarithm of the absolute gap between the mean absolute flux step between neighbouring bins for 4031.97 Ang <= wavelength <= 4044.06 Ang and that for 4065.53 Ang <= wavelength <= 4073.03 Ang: 3.44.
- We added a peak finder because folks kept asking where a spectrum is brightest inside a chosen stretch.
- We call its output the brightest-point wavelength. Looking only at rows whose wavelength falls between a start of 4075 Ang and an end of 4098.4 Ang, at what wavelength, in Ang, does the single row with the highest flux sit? 4090.41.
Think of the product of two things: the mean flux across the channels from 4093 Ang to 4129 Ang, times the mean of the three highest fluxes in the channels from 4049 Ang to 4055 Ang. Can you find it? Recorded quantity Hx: 1048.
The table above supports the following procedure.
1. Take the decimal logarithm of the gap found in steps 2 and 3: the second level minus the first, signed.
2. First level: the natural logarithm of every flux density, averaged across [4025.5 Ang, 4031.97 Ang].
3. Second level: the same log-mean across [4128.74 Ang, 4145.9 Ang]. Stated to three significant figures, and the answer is -1.63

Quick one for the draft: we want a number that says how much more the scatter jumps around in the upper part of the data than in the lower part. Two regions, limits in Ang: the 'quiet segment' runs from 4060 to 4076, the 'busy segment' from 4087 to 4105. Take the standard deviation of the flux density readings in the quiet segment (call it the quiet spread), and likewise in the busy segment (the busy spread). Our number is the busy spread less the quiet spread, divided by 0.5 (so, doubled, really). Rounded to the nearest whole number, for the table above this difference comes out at 1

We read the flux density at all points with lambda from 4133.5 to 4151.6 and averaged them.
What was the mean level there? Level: 31.0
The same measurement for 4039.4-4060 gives 31.3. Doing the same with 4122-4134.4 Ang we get 32.3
